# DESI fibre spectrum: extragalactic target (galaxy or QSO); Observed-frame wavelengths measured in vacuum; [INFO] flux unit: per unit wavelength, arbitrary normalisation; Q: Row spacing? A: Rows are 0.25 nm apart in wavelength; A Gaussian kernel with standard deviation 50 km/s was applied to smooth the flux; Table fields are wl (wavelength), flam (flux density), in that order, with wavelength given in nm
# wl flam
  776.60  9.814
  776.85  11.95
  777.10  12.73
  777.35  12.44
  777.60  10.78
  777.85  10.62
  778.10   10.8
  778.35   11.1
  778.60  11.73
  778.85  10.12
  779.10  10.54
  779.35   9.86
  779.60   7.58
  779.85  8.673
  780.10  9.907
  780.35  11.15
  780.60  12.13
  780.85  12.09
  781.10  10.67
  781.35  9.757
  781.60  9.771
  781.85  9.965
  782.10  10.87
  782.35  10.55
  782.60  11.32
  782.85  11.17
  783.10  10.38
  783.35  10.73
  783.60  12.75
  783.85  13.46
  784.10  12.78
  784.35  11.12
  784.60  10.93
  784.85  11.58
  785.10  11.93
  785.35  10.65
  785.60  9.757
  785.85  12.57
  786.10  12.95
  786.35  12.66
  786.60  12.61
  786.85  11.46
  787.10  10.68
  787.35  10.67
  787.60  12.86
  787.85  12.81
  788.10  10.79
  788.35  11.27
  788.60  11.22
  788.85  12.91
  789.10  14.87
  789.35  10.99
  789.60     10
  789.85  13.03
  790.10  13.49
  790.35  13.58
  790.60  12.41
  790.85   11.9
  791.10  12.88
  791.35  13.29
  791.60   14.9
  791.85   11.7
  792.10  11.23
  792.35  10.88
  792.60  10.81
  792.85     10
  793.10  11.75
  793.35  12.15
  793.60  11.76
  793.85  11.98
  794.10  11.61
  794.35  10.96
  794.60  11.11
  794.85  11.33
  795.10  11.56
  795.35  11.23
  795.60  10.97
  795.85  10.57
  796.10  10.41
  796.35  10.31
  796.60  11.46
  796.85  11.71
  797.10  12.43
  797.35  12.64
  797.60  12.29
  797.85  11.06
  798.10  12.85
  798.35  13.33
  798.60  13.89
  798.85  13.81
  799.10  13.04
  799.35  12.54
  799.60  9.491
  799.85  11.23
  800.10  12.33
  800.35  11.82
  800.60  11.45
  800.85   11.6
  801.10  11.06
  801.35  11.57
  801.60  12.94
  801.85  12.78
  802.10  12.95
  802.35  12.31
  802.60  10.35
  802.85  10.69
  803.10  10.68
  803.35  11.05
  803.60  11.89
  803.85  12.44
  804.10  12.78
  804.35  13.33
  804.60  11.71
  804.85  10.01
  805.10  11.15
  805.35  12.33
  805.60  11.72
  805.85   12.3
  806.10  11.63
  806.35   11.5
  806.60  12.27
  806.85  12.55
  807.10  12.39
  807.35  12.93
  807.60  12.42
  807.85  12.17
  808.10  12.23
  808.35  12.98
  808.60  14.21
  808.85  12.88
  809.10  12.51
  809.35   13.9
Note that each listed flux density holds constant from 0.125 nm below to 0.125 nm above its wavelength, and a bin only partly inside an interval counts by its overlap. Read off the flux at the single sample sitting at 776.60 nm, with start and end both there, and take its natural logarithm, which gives 2.28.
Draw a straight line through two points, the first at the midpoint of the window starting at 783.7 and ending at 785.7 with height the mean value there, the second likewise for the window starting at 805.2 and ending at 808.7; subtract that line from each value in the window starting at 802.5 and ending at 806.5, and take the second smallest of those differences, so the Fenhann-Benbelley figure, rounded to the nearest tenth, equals -1.9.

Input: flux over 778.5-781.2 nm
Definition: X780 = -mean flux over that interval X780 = -10.4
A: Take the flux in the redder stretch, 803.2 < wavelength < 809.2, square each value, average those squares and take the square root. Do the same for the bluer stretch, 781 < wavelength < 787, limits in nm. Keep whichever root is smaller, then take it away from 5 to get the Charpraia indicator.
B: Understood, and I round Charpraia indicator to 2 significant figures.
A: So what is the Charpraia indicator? -6.4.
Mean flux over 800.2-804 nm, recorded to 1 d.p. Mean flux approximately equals 11.7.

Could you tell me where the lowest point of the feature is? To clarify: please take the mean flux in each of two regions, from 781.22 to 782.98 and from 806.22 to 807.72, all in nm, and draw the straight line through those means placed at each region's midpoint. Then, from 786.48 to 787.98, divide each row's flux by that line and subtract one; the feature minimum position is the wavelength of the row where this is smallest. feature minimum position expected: 787.35 nm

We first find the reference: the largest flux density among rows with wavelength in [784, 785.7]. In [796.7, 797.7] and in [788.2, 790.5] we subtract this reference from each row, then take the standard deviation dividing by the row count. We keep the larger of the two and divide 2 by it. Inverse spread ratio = 1.4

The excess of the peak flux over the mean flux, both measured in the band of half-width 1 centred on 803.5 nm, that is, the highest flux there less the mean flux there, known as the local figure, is 1.7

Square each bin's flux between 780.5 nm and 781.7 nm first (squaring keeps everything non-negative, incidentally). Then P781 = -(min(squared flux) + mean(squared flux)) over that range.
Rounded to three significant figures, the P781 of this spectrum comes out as -215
